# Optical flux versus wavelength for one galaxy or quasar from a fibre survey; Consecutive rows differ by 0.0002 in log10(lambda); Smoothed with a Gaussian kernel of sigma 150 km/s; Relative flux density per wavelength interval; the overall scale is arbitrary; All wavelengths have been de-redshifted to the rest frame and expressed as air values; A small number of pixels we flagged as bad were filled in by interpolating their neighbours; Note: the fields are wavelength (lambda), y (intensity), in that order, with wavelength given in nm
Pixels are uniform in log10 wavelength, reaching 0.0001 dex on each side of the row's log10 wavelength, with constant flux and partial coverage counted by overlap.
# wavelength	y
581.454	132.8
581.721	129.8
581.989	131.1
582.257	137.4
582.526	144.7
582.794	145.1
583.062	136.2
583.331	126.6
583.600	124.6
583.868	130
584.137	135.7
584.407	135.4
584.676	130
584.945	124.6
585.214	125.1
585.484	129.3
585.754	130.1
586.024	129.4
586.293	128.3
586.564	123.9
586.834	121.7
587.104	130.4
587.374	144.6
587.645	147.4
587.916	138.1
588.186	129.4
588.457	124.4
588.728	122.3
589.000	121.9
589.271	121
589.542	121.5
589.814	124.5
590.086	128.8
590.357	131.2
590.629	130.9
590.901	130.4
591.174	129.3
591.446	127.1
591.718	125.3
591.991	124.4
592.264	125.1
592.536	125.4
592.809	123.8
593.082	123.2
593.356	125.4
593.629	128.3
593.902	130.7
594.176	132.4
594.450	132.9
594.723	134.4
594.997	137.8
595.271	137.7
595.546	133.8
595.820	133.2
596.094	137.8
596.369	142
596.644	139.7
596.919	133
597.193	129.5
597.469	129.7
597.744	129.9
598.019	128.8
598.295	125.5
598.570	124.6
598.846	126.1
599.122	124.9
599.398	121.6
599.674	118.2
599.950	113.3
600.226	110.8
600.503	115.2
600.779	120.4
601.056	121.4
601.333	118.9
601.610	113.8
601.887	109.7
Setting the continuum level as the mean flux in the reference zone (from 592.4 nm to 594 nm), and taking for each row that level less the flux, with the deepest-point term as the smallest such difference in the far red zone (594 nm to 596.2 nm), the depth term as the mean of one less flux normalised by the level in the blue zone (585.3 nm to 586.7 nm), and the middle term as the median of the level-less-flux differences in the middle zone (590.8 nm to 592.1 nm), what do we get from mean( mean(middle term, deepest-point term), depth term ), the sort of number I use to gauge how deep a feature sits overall -3.2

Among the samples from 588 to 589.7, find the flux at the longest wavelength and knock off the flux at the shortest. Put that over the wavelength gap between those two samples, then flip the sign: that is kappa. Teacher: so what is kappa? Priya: 5.8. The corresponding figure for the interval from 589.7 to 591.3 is -3.5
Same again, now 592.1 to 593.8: -2.3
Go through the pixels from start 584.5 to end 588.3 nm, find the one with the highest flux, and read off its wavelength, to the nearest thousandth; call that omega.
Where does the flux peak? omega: 587.645 nm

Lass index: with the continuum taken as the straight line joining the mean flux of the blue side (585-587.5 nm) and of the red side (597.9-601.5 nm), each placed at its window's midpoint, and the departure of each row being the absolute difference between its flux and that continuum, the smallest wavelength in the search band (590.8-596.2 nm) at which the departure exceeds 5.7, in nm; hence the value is 593.902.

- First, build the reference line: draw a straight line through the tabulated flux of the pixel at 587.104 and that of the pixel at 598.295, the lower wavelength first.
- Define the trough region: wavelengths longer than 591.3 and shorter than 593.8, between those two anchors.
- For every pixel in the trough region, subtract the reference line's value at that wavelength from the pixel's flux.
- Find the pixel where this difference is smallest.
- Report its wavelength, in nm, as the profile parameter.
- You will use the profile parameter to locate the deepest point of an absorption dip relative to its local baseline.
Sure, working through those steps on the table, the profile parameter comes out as 593.082 nm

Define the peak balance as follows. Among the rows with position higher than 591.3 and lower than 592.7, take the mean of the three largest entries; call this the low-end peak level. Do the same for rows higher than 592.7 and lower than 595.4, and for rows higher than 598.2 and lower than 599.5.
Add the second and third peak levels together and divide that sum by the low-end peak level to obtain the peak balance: 2.08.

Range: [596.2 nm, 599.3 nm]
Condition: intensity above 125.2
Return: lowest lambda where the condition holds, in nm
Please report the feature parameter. 596.369 nm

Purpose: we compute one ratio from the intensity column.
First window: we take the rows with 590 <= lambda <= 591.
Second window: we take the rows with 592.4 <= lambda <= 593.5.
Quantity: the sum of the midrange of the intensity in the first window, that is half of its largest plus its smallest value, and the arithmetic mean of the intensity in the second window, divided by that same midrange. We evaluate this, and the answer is 1.96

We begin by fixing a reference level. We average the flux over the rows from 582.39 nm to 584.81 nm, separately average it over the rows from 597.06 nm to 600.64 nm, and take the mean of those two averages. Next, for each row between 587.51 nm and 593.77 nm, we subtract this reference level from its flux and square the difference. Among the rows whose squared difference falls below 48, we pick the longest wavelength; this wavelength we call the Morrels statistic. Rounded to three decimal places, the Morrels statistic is 593.629 nm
